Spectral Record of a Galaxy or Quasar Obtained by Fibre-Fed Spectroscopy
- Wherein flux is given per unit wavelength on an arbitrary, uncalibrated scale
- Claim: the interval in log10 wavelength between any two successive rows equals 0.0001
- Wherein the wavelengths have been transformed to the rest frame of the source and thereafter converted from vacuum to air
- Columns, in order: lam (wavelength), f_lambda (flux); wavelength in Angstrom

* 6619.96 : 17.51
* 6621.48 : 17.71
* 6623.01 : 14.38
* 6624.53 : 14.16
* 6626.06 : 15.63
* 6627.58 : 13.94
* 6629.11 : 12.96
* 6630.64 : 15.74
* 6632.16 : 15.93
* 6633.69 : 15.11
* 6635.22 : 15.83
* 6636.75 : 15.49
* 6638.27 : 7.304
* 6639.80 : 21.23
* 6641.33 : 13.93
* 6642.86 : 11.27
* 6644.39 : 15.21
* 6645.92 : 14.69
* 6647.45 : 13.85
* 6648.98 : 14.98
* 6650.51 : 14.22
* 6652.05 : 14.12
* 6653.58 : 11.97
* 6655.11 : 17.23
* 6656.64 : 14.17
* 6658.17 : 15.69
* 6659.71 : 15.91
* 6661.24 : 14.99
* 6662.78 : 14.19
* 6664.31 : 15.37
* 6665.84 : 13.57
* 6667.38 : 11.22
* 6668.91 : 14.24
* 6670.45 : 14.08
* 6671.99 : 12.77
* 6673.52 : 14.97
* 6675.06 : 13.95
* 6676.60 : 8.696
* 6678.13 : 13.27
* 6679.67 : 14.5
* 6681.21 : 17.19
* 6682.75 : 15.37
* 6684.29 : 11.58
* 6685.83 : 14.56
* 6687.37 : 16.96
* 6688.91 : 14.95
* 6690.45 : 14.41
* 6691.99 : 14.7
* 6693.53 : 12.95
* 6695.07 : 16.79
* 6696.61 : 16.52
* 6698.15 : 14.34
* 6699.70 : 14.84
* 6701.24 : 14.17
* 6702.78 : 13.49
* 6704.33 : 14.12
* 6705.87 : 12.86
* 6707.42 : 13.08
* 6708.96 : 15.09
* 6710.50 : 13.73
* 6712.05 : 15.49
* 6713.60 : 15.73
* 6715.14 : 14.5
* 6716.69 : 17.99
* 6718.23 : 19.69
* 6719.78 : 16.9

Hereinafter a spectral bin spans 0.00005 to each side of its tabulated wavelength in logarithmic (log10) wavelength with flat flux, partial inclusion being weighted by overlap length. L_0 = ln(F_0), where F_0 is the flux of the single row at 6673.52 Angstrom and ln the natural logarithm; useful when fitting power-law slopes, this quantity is 2.71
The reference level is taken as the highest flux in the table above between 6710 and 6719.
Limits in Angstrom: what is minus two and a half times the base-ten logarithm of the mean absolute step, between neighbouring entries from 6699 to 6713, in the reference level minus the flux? -0.1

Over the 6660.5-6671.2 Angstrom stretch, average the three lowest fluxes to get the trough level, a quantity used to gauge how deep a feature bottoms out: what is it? 13.0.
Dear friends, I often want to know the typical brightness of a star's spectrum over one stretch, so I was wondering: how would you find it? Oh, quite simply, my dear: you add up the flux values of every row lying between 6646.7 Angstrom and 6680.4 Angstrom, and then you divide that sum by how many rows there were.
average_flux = 14.0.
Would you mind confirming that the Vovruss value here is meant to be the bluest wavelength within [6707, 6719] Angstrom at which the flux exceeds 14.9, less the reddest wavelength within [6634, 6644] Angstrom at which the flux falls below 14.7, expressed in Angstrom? 66.1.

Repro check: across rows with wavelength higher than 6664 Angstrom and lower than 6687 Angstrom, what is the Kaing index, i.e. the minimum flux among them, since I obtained 8.696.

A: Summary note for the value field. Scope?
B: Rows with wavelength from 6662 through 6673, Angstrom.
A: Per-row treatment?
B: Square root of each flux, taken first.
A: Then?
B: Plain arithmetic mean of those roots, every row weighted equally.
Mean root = 3.69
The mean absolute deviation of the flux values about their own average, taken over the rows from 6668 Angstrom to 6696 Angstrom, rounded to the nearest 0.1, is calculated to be 1.4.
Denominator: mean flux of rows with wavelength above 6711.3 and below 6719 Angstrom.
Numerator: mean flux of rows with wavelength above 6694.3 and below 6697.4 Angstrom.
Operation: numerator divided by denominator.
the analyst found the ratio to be 1.00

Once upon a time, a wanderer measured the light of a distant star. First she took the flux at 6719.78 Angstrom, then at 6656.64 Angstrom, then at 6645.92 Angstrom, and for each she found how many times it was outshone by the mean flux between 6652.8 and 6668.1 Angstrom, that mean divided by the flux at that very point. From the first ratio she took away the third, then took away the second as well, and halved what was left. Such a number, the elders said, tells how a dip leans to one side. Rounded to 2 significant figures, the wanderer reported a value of -0.57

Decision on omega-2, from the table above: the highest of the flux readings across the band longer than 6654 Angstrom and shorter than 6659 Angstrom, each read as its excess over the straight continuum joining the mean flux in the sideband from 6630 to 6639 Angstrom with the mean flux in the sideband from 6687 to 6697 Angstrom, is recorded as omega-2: 2.6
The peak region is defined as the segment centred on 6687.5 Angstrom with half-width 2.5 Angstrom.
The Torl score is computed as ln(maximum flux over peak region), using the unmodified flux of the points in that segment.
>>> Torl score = 2.83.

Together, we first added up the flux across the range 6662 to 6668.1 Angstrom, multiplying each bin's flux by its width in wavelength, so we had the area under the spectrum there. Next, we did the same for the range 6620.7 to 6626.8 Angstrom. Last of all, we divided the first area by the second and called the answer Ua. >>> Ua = 0.88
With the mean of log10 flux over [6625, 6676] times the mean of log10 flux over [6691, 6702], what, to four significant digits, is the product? 1.351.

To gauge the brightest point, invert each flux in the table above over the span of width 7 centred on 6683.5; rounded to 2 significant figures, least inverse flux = 0.058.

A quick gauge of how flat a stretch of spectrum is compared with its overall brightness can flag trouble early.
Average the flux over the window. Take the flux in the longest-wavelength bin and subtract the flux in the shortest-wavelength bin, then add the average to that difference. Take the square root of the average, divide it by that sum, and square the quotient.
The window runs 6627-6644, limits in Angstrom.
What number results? 0.10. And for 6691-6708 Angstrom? 0.09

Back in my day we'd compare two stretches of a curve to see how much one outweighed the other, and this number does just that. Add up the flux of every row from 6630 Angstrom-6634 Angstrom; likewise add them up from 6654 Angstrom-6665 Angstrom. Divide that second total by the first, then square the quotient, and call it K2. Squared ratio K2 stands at 5.3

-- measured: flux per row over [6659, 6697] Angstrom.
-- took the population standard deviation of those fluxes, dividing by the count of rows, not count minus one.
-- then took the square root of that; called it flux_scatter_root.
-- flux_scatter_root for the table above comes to 1.37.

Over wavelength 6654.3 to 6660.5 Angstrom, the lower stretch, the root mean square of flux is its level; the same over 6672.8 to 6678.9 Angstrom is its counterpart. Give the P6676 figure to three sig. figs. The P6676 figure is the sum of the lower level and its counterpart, 28.7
